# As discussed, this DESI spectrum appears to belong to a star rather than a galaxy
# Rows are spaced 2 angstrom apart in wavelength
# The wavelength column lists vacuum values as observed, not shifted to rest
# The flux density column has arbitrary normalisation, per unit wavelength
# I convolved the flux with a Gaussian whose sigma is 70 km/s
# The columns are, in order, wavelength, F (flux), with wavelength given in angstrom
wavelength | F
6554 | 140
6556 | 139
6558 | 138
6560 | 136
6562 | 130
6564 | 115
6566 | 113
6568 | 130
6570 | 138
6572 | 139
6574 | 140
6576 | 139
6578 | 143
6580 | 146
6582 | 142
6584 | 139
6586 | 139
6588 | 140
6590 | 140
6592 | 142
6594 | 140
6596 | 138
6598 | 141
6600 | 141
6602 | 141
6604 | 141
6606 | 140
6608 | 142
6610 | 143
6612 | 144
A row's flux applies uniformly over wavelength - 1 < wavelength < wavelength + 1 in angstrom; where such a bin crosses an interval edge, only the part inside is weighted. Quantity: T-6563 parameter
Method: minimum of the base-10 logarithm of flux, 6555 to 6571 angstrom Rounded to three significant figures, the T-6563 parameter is 2.05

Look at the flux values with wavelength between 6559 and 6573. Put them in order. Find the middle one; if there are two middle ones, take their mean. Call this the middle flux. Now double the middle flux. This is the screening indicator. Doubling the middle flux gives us 260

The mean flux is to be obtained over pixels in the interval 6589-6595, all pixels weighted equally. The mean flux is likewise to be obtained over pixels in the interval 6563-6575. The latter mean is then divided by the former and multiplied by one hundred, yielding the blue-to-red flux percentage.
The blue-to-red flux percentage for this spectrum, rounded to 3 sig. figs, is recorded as 91.8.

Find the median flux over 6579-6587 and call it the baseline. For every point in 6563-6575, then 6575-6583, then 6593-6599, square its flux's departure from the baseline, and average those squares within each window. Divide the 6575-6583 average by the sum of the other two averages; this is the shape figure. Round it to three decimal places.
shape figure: 0.040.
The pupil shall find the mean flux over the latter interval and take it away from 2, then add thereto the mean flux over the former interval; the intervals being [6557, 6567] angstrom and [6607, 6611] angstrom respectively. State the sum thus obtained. -14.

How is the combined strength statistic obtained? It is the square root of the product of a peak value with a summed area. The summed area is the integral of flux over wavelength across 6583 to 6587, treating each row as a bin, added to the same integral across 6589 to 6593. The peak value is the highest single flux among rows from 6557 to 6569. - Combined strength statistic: 393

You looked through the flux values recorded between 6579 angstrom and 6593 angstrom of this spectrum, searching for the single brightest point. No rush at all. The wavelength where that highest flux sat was 6580 angstrom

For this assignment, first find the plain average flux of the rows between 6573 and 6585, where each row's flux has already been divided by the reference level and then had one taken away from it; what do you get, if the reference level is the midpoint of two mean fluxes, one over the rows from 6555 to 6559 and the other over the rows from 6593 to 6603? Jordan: 0.015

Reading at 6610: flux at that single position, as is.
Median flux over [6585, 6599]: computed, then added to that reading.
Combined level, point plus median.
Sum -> 283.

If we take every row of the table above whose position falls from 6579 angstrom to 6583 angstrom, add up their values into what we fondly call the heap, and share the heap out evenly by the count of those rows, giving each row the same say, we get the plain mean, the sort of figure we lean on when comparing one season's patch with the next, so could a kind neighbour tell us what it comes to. 144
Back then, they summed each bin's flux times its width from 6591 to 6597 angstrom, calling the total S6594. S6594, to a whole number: 840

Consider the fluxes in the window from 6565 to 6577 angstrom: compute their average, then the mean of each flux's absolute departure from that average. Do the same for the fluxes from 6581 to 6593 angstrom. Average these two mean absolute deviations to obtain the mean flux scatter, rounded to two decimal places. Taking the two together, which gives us 4.44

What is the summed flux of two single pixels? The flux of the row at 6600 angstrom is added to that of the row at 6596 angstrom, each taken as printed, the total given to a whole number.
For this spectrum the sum 279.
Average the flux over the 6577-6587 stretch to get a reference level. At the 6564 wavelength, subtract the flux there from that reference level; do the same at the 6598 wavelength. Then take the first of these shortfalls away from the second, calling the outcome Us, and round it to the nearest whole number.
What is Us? -26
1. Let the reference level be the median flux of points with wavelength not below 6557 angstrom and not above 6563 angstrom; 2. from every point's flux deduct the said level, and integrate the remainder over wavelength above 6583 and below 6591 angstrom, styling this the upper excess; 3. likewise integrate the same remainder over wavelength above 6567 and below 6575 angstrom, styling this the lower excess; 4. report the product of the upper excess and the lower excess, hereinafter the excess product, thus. 168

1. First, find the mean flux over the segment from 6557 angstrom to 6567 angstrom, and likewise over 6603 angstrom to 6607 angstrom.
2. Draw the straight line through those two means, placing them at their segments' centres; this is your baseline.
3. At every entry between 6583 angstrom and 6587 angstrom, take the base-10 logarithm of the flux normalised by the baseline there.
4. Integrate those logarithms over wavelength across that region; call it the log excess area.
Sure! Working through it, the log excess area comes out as 0.06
